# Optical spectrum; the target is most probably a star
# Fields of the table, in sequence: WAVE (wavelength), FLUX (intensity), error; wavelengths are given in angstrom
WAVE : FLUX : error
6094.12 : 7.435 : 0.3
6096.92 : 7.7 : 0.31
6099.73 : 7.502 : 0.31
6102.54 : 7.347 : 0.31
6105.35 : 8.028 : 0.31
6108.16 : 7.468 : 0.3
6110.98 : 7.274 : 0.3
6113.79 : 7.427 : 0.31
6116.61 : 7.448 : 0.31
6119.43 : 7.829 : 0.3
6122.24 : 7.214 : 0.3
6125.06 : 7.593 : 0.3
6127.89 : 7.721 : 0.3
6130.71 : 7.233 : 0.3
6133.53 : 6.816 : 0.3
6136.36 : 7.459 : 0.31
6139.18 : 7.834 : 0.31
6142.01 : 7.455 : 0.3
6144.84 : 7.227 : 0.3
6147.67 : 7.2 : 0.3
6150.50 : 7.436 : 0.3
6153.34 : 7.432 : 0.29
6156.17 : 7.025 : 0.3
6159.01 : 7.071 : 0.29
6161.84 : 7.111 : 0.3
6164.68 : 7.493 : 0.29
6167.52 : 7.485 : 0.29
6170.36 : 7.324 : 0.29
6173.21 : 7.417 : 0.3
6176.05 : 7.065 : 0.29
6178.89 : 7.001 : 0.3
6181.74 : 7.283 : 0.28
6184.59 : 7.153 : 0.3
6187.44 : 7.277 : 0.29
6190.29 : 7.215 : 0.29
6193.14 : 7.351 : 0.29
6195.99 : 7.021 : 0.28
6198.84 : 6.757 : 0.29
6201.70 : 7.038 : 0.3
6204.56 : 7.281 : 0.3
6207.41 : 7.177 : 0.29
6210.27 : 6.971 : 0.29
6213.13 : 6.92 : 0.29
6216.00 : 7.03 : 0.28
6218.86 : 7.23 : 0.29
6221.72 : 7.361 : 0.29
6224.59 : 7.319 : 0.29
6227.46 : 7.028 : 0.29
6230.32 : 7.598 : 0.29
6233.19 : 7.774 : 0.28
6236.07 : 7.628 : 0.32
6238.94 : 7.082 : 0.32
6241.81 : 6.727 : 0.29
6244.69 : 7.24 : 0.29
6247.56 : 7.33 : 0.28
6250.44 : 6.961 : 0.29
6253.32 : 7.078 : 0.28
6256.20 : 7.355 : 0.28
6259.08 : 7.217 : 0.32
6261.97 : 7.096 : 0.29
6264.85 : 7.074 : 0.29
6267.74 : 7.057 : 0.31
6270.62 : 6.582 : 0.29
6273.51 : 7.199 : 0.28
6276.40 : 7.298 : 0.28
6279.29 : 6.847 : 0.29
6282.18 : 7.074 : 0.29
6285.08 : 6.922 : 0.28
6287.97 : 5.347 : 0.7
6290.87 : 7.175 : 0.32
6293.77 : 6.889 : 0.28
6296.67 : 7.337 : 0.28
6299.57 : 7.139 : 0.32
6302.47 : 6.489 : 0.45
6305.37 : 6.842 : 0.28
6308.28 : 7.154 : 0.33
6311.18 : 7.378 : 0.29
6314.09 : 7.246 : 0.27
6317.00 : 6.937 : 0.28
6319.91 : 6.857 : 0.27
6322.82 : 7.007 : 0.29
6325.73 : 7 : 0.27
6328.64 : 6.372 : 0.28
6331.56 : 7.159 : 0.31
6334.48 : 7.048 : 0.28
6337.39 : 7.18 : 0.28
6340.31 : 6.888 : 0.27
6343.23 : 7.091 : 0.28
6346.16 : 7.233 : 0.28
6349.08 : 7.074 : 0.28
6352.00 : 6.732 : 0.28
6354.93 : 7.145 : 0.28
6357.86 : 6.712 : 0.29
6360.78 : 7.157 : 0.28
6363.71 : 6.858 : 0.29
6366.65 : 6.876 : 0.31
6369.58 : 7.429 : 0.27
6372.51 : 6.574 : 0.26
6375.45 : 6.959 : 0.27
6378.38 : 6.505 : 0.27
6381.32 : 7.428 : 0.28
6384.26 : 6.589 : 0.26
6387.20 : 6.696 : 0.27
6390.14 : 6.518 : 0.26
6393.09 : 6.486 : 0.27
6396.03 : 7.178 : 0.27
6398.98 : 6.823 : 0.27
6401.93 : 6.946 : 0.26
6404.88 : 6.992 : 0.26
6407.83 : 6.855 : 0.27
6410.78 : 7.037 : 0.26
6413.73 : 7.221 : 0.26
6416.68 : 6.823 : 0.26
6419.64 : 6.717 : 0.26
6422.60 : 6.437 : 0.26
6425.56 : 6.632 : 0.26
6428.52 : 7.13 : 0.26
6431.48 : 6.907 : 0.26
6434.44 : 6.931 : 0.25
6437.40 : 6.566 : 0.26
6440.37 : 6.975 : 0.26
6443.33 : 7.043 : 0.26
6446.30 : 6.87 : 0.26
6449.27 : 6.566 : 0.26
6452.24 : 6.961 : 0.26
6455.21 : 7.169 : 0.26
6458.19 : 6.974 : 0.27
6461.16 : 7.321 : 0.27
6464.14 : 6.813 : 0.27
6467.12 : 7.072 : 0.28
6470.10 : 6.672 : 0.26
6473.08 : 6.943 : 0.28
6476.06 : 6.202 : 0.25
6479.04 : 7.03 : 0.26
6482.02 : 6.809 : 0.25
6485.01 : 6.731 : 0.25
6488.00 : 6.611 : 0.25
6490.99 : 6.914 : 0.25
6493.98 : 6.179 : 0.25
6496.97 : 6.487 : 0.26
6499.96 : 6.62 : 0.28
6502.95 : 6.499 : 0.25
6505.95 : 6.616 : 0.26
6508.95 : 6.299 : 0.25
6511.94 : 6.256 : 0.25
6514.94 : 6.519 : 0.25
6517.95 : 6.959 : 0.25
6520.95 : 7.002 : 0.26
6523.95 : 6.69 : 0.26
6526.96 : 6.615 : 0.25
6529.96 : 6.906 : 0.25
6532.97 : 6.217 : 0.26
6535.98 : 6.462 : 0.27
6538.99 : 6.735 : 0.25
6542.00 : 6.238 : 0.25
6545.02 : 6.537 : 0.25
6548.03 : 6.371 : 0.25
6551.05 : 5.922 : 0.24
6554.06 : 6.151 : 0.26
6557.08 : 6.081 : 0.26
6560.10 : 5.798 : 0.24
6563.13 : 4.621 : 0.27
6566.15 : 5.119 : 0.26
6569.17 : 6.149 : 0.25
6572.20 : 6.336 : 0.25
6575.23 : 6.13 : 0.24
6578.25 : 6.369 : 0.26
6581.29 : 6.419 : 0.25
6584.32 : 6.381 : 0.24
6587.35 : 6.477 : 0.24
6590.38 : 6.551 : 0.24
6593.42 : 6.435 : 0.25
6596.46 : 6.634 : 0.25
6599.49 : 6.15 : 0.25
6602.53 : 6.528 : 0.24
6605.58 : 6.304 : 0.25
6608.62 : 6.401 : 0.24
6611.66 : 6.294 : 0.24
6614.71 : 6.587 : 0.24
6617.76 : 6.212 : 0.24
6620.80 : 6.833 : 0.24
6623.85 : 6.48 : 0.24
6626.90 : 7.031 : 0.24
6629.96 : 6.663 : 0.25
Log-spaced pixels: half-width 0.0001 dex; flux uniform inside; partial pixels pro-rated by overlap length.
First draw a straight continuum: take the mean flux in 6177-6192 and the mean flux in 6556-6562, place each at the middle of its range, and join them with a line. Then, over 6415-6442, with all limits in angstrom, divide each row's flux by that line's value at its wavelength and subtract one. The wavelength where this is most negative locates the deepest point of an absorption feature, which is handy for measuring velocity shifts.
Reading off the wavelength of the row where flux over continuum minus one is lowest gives 6422.60 angstrom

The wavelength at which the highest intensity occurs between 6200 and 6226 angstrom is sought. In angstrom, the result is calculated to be 6221.72 angstrom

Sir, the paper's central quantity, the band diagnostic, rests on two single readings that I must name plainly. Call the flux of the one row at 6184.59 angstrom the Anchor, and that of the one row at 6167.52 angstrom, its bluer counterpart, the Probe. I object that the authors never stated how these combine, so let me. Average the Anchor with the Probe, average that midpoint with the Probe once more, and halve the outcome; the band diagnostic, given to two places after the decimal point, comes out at 3.70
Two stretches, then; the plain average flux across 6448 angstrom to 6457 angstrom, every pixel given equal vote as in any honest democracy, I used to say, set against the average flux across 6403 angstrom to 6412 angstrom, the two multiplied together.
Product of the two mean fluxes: 48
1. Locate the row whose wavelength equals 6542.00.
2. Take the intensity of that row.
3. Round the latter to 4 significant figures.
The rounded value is 6.238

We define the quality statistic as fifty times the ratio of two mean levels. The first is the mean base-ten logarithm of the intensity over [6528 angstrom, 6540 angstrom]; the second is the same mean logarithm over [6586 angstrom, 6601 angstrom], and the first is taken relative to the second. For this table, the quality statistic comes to 50.5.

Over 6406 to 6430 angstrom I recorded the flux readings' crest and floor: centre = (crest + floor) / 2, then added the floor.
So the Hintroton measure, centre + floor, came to 13.3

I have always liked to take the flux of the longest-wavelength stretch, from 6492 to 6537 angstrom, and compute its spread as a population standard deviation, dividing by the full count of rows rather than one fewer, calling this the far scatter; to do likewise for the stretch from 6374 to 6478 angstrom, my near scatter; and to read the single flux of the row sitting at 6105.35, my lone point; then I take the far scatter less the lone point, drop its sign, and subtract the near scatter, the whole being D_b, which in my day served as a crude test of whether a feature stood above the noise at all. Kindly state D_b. 7.5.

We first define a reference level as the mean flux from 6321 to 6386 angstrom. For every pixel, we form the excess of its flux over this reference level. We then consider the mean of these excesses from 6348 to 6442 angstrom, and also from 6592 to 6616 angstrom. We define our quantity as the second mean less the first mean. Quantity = -0.46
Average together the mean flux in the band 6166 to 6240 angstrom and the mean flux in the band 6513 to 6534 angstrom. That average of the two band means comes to 6.96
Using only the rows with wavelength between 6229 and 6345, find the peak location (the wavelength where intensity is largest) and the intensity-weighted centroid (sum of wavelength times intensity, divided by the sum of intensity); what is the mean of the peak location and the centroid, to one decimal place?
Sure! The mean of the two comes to 6259.6 angstrom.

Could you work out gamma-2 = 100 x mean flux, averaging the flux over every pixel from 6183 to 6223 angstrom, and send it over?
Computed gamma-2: 713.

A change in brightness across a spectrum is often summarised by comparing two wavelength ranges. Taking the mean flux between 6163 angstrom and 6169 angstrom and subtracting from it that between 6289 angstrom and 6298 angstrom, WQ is 0.4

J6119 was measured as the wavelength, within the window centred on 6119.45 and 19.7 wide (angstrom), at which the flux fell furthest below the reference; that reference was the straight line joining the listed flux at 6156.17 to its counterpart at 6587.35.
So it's 6122.24 angstrom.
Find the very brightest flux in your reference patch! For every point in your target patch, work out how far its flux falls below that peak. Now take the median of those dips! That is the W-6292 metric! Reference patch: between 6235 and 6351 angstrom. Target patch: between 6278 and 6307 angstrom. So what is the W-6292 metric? 0.72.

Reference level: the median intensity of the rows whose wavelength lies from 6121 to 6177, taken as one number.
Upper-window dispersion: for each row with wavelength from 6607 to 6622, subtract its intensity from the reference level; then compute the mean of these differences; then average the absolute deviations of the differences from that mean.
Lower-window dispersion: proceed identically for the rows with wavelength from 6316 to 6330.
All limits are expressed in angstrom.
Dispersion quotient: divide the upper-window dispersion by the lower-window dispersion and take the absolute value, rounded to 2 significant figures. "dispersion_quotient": 1.1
